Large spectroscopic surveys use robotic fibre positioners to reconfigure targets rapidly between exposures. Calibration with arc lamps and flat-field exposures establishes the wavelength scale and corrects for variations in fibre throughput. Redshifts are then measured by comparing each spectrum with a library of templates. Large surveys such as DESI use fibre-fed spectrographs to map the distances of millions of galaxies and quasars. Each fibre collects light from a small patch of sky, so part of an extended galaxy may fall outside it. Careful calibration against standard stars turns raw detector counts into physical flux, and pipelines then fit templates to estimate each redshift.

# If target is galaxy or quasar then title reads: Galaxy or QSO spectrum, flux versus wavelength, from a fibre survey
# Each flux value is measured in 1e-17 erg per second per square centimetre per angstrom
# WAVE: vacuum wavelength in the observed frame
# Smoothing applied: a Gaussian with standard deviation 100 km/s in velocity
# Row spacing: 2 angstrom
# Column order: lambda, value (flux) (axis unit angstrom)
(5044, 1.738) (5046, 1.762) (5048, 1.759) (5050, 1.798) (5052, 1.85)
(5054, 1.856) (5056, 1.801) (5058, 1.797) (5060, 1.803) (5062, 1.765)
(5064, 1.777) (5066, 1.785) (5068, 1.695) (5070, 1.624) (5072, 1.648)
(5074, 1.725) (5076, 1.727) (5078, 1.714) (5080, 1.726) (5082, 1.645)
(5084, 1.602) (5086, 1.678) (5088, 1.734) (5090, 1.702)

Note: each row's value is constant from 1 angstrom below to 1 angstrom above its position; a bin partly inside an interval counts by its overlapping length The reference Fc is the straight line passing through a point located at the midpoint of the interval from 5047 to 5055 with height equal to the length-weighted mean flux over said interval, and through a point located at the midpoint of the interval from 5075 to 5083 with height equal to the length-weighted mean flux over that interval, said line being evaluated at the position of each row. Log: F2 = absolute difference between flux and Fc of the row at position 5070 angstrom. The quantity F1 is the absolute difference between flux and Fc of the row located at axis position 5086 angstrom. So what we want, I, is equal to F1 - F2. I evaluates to -0.11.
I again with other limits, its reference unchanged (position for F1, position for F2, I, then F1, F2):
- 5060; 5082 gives -0.02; 0.023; 0.046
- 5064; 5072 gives -0.07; 0.014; 0.083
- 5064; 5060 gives -0.01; 0.014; 0.023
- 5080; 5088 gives -0.04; 0.027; 0.067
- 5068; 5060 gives 0.03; 0.052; 0.023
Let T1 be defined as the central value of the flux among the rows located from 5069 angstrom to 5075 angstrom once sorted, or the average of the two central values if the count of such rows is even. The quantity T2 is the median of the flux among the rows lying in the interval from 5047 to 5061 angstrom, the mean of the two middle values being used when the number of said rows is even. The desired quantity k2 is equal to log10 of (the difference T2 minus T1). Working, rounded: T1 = 1.65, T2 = 1.80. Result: -0.82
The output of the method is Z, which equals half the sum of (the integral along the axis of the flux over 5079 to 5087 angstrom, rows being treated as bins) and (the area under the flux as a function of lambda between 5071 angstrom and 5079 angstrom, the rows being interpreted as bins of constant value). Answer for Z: 13.5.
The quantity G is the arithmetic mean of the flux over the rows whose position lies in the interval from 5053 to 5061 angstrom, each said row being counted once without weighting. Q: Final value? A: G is 1.81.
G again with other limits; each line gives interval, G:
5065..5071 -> 1.70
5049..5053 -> 1.82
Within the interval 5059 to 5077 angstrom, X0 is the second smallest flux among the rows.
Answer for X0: 1.648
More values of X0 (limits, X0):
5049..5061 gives 1.798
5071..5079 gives 1.714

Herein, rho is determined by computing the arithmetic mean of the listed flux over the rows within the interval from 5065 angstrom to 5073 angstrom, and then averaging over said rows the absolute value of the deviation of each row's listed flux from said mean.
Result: 0.052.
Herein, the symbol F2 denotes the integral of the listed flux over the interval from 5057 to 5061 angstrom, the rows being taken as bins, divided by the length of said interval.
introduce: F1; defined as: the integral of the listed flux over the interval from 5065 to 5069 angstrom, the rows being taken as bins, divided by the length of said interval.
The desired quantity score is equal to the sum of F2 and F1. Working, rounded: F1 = 1.74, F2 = 1.80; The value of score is 3.54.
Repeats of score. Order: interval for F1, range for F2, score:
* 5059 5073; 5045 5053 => 3.52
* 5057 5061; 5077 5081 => 3.52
